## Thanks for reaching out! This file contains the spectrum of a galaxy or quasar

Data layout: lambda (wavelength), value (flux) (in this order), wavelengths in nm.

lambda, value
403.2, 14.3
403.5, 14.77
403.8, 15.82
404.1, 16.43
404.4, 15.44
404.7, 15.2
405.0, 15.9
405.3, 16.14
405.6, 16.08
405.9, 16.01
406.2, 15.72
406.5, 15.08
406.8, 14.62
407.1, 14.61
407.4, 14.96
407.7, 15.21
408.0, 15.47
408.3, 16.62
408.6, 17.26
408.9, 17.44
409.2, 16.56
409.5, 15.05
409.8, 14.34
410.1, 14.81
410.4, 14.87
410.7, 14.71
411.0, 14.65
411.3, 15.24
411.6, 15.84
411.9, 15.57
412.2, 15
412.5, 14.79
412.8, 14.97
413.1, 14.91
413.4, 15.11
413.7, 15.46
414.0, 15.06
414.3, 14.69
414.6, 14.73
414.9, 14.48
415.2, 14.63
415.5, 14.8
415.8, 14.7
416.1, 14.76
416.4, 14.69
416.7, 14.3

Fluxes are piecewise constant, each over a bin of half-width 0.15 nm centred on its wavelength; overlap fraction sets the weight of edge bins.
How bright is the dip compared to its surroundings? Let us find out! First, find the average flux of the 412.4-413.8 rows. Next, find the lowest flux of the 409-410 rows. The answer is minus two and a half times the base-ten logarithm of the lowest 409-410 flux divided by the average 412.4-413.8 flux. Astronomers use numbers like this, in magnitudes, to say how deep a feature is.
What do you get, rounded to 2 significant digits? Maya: 0.052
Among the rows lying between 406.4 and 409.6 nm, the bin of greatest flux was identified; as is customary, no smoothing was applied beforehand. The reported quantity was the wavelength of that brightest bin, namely 408.9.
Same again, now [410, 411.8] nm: 411.6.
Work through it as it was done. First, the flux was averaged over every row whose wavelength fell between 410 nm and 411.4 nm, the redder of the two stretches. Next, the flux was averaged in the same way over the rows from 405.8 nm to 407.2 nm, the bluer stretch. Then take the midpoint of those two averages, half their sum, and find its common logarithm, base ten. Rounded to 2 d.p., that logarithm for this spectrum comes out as 1.18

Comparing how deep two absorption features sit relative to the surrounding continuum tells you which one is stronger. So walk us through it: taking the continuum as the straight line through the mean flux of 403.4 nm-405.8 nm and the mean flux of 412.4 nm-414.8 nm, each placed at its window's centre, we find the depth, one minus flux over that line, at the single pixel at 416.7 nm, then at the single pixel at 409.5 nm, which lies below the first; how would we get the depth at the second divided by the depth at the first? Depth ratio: 1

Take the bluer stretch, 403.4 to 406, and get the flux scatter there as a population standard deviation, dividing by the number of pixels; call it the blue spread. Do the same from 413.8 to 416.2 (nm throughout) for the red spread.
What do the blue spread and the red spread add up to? 0.65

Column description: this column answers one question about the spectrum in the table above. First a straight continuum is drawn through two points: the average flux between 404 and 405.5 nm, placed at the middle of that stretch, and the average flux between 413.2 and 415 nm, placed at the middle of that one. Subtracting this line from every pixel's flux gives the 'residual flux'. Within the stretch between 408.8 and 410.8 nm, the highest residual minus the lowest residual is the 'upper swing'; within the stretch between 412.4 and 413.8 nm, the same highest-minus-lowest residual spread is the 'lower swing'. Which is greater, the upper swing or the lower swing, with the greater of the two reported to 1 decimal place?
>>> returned 3.0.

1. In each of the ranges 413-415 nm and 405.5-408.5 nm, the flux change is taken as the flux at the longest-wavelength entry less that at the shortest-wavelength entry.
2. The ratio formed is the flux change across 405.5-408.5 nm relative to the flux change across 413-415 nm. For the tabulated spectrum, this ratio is -1.3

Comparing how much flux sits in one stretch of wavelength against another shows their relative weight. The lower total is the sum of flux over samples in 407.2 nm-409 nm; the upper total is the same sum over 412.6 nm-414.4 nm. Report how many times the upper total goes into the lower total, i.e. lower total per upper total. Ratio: 1.07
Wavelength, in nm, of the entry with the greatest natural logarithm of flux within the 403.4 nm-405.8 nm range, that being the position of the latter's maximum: 404.1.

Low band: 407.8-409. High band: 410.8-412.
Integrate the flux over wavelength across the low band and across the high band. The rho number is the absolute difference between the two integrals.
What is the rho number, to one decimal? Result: 1.6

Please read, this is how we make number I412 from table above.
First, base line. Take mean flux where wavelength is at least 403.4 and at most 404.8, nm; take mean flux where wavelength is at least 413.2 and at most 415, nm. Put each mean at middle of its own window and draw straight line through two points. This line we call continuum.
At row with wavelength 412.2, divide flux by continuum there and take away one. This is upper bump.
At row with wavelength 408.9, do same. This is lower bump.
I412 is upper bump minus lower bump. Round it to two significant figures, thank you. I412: -0.15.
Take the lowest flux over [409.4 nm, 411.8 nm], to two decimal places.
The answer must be 14.34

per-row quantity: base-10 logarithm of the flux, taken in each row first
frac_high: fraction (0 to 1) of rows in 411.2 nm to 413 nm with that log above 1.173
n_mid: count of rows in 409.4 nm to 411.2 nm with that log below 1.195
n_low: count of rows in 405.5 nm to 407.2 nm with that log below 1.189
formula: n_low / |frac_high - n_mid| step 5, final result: 0.58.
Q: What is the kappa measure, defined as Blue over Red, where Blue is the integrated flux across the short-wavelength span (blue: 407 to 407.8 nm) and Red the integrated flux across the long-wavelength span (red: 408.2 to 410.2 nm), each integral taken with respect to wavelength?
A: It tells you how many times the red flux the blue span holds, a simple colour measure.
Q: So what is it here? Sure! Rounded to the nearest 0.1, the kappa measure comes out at 0.4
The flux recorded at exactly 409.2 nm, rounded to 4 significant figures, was 16.56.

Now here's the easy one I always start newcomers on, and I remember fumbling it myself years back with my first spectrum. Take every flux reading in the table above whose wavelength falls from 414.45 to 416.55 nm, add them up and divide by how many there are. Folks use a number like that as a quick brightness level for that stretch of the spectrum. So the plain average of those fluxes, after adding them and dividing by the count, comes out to 14.7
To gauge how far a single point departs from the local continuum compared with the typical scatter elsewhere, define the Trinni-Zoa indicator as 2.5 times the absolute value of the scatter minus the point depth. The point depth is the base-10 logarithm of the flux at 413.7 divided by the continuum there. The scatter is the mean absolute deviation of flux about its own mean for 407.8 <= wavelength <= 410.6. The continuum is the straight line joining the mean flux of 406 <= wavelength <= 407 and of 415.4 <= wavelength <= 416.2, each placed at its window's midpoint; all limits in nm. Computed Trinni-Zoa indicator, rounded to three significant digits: 2.50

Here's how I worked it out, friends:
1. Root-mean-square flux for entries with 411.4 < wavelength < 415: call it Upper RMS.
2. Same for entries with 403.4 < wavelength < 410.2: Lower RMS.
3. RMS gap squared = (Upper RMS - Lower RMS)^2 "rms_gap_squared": 0.36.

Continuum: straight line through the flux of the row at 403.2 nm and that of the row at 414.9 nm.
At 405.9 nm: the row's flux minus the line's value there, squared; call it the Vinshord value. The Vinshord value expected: 2.8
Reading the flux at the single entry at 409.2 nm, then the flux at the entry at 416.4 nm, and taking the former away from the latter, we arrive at -1.9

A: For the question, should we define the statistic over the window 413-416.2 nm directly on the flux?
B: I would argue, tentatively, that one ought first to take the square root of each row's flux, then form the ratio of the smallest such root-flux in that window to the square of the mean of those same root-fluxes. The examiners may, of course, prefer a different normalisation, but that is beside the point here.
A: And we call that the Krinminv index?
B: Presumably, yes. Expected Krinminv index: 0.2563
